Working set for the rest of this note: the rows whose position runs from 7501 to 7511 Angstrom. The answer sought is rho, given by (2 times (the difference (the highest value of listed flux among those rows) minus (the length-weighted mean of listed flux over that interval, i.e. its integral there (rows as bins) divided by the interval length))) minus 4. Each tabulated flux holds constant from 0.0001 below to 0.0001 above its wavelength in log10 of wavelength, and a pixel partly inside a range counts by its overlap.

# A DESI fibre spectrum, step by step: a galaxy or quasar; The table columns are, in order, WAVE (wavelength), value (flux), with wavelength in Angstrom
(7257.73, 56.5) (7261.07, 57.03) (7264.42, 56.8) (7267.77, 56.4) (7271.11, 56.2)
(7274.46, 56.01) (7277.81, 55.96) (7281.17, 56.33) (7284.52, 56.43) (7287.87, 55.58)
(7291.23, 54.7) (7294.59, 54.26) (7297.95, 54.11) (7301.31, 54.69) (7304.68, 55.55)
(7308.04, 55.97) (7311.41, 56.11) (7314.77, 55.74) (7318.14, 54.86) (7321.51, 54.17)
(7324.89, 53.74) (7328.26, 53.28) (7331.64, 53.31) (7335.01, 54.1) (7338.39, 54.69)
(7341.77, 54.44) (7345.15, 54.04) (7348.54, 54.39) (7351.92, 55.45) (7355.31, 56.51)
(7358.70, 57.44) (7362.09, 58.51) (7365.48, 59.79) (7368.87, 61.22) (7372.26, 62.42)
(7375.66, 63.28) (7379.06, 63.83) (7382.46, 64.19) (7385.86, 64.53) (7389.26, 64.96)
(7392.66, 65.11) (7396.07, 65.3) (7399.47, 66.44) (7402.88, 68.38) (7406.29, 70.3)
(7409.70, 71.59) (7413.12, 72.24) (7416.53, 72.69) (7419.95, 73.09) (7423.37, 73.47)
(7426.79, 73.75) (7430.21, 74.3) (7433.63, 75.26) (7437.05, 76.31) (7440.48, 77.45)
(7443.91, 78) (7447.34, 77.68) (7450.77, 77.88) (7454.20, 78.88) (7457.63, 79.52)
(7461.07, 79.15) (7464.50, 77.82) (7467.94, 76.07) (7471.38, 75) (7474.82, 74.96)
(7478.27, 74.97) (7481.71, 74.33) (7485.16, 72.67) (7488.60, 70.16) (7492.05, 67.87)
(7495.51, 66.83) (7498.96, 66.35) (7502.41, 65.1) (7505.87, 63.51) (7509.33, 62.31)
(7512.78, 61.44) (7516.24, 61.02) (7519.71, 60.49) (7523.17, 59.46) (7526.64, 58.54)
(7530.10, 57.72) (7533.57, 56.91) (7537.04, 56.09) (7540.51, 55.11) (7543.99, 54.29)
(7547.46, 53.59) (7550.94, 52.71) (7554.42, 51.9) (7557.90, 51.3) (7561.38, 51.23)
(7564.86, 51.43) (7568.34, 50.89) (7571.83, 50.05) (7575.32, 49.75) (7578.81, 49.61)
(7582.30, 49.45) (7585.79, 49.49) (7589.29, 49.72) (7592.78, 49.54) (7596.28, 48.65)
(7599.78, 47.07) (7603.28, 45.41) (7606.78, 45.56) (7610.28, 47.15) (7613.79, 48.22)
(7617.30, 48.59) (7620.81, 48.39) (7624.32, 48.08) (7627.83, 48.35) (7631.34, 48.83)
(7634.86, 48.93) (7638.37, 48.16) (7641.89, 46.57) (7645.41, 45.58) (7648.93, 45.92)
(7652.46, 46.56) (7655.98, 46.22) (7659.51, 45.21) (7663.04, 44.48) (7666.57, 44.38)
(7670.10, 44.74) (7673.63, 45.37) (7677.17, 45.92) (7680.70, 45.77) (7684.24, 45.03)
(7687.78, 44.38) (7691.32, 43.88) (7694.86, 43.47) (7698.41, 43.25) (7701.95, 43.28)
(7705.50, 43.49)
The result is -0.92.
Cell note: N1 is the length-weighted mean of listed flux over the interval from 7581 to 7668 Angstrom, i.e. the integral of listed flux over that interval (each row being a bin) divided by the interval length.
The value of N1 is 47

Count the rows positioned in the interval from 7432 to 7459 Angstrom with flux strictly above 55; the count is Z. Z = 8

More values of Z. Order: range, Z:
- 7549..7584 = 0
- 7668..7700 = 0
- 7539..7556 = 1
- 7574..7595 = 0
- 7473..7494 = 6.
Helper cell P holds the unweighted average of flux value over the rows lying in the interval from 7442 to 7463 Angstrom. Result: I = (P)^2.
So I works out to 6165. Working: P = 79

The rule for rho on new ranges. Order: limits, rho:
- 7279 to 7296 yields -2.11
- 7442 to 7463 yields -1.99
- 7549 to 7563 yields -2.18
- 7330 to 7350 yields -2.95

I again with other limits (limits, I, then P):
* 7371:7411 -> 4338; 66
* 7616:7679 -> 2179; 47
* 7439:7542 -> 4730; 69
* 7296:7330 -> 3005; 55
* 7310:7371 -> 3097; 56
